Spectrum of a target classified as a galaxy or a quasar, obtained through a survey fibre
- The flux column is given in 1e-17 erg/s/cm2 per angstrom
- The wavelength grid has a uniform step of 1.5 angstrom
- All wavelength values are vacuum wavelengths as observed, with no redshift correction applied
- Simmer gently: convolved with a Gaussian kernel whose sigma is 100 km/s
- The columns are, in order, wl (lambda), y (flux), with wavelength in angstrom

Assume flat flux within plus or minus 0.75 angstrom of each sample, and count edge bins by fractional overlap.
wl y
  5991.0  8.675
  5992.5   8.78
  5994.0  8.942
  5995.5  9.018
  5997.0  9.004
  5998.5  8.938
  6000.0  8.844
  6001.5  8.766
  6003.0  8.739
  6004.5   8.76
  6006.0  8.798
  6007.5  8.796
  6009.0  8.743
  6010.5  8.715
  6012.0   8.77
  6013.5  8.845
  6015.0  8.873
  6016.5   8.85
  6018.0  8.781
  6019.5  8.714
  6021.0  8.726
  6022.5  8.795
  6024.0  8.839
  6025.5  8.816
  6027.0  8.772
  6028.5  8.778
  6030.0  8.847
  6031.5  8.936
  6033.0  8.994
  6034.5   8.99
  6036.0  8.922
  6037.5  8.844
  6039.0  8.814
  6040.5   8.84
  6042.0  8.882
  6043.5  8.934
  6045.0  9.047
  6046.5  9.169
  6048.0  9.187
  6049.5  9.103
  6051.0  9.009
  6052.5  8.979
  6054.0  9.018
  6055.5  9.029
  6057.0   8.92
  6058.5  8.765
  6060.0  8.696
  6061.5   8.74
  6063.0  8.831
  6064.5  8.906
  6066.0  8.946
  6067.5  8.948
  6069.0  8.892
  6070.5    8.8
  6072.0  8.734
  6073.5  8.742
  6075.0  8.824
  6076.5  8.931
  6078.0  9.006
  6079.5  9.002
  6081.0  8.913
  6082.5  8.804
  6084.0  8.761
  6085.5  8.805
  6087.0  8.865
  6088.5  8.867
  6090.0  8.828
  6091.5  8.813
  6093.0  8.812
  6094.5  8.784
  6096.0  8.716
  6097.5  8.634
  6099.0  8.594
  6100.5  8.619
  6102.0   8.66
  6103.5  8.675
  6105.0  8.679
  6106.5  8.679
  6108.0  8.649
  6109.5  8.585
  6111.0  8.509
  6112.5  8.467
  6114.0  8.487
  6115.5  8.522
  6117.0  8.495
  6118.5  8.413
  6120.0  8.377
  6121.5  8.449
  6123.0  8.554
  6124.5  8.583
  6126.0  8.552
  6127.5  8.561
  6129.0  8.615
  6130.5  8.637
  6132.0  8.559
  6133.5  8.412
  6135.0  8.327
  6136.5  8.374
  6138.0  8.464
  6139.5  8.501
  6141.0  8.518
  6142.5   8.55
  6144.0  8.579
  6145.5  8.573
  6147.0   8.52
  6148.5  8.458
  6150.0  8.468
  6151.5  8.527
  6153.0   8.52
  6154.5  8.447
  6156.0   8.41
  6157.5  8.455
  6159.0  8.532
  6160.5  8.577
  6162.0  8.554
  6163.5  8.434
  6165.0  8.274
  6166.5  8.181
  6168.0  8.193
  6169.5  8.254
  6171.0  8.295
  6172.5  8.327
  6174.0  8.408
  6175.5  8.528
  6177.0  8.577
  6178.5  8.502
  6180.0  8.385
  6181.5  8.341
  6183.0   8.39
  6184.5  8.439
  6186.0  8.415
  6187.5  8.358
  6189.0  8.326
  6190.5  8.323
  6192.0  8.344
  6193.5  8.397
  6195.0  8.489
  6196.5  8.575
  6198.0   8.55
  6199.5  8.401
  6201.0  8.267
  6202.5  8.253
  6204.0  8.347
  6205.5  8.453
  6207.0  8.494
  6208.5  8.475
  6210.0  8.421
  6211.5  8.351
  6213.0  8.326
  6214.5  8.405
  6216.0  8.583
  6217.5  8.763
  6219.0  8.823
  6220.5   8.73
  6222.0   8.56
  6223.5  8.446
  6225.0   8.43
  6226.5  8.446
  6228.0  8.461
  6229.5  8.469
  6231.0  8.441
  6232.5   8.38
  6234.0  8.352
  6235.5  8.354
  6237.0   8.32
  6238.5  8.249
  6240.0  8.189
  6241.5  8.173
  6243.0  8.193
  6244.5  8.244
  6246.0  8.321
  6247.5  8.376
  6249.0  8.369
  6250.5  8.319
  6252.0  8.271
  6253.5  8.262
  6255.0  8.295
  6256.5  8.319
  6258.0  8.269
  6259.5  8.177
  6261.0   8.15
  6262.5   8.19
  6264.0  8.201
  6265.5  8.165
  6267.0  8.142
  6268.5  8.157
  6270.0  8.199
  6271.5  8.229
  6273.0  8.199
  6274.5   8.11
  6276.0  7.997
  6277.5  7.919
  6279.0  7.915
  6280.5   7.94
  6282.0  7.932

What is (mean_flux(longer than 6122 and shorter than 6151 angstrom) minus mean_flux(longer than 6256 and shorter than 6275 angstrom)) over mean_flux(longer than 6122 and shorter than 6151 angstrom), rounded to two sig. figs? 0.038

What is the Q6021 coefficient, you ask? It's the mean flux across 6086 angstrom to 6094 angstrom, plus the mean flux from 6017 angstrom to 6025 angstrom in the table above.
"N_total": 17.6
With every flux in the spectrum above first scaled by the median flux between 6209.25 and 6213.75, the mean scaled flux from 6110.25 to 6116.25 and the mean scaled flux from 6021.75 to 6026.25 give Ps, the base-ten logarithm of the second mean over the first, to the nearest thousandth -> 0.016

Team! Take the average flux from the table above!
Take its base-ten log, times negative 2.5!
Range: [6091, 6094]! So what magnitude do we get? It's -2.36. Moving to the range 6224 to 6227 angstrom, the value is -2.32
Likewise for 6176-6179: -2.33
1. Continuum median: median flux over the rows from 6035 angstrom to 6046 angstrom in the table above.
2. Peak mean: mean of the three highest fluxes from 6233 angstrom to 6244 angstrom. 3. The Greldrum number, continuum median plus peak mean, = 17.2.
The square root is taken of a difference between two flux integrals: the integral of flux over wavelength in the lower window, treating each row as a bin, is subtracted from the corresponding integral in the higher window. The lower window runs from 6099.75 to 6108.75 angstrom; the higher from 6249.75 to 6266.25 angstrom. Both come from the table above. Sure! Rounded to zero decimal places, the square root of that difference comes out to 8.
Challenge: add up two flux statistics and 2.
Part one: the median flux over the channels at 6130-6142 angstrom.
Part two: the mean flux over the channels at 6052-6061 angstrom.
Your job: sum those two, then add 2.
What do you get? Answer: 19.4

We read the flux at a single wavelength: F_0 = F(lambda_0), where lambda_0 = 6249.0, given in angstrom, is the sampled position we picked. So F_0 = 8.369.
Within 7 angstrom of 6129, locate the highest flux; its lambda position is 6130.5 angstrom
